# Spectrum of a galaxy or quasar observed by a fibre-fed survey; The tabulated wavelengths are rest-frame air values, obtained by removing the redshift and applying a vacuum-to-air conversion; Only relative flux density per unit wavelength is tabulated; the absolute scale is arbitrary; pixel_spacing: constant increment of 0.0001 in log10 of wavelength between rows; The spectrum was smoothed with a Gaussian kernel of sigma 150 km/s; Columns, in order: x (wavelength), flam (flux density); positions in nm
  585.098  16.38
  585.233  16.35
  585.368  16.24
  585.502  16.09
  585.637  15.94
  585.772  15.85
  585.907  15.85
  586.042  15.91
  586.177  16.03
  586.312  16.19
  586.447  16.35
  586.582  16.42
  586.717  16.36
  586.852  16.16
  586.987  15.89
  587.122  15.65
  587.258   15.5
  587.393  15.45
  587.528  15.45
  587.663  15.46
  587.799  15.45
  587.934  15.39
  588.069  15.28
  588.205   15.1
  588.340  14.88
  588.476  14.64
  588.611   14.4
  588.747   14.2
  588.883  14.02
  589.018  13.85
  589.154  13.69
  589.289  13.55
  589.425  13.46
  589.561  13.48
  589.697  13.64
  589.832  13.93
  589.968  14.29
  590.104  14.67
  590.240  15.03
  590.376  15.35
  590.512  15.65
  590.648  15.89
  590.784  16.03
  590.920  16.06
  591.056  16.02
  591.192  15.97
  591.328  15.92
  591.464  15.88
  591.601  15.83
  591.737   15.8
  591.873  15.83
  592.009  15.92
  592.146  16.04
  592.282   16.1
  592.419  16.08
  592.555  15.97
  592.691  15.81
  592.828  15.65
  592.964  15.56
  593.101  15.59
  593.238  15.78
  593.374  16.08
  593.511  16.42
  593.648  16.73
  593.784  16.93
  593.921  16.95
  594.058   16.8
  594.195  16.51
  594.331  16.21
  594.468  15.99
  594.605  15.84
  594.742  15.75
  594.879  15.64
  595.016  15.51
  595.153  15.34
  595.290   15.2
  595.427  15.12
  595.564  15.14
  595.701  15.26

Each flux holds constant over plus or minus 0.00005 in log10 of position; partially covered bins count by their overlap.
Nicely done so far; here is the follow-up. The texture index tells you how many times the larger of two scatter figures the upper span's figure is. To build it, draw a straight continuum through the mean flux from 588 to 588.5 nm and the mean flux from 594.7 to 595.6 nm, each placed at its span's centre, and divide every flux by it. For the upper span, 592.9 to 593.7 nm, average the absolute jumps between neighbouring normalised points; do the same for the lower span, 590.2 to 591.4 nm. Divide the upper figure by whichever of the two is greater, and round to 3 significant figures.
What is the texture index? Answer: 1.00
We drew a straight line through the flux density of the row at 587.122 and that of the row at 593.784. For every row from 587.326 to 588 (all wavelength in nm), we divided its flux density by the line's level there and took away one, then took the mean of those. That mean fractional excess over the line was -0.02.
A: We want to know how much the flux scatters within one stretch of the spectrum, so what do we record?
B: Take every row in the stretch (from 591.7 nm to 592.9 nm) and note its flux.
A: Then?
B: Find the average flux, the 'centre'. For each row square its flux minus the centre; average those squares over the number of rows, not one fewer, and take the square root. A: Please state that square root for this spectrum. 0.1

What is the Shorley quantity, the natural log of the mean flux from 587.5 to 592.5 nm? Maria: 2.71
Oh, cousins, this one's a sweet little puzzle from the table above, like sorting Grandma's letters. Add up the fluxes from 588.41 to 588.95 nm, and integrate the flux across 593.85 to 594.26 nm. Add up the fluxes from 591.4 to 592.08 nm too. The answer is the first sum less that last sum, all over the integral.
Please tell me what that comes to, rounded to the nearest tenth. -3.2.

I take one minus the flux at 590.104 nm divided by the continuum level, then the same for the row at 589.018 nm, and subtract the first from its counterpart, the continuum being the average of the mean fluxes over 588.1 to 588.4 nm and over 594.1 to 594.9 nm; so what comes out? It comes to 0.053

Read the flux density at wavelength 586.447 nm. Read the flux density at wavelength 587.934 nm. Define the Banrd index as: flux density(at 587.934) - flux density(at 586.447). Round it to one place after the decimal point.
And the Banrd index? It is -1.0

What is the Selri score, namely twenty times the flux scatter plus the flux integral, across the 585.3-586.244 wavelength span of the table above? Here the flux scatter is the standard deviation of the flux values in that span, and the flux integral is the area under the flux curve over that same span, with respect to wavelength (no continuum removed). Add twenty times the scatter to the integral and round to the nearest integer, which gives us 18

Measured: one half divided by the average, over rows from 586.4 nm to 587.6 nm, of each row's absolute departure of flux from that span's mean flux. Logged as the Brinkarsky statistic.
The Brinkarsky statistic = 1.38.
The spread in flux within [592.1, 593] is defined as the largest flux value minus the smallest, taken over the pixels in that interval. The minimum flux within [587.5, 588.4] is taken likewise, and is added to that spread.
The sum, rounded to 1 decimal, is 15.4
